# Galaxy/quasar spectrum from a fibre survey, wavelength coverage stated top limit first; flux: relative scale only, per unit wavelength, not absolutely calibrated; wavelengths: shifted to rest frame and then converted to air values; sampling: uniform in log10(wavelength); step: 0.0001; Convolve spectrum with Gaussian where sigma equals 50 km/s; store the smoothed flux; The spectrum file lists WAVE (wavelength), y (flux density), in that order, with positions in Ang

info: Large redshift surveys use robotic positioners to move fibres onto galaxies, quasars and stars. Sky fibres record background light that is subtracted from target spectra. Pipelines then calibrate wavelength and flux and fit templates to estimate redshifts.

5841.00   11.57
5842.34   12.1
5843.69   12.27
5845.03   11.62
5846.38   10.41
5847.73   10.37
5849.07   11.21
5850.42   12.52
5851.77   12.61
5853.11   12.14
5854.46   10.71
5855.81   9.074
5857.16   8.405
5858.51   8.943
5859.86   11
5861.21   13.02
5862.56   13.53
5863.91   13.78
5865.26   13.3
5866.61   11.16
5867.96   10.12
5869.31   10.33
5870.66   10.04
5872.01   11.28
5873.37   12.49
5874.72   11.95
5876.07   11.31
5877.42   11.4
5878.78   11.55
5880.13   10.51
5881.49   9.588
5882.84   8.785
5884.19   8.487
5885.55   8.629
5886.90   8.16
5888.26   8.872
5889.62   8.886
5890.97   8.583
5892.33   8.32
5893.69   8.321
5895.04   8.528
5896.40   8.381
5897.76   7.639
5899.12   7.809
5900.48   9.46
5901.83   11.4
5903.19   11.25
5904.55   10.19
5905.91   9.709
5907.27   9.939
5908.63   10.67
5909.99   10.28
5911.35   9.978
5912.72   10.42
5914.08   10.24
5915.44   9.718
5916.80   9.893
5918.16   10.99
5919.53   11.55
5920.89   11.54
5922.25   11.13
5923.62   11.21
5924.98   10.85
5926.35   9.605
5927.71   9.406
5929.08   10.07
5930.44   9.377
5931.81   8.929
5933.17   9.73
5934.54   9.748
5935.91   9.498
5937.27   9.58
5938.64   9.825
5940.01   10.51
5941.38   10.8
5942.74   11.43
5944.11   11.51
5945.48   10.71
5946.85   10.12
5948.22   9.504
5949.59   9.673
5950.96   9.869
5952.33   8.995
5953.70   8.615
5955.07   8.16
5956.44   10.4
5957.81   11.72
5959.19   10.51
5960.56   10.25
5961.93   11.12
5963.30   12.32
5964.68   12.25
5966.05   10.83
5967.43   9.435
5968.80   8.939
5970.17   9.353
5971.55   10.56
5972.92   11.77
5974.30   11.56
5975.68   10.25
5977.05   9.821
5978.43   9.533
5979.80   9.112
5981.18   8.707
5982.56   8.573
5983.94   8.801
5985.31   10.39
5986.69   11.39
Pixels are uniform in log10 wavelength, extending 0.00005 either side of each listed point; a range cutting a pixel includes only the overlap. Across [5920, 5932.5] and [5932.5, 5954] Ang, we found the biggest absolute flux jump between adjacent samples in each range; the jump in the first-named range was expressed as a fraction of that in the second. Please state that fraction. 1.42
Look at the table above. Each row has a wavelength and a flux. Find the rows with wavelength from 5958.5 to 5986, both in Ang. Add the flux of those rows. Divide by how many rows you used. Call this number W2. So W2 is 10.2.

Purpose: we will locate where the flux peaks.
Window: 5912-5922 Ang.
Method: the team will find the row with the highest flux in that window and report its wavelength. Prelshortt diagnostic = 5919.53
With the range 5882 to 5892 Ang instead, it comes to 5889.62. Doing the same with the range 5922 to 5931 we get 5923.62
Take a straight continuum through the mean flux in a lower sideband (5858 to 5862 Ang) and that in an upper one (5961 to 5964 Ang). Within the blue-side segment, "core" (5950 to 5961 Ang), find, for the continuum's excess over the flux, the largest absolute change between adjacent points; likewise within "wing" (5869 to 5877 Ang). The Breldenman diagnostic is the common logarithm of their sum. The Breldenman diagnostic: 0.54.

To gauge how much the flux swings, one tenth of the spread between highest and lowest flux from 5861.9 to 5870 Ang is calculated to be 0.37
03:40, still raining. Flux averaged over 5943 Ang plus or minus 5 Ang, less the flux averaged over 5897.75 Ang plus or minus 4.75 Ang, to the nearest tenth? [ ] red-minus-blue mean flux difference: 1.9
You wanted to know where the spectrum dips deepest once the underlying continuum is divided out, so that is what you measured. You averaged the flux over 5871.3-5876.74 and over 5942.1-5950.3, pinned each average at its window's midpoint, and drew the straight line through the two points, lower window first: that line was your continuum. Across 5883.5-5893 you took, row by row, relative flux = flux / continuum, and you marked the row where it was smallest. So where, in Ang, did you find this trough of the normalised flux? 5886.90 Ang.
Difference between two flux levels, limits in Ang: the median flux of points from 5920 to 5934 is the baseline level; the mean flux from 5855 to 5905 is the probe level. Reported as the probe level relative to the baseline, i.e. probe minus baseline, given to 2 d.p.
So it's 0.22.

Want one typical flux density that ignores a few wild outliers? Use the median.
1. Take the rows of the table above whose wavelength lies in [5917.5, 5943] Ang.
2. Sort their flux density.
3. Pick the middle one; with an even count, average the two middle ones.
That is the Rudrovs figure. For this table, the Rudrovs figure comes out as 10.07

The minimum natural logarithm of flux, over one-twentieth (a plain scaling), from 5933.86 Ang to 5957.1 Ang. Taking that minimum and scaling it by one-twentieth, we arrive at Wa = 0.105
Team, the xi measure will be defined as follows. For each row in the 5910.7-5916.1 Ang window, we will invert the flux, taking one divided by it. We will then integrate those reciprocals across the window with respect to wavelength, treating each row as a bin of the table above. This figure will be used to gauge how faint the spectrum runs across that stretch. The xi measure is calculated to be 0.5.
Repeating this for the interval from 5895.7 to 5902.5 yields 0.8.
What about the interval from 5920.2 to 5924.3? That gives 0.4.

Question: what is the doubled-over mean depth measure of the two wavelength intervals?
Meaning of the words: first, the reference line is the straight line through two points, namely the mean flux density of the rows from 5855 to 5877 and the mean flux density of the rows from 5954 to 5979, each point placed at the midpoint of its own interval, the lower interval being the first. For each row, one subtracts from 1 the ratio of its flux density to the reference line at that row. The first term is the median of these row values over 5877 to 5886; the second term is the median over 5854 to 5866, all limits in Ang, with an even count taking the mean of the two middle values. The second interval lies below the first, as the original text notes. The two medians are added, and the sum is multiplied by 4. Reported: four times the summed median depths 0.6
